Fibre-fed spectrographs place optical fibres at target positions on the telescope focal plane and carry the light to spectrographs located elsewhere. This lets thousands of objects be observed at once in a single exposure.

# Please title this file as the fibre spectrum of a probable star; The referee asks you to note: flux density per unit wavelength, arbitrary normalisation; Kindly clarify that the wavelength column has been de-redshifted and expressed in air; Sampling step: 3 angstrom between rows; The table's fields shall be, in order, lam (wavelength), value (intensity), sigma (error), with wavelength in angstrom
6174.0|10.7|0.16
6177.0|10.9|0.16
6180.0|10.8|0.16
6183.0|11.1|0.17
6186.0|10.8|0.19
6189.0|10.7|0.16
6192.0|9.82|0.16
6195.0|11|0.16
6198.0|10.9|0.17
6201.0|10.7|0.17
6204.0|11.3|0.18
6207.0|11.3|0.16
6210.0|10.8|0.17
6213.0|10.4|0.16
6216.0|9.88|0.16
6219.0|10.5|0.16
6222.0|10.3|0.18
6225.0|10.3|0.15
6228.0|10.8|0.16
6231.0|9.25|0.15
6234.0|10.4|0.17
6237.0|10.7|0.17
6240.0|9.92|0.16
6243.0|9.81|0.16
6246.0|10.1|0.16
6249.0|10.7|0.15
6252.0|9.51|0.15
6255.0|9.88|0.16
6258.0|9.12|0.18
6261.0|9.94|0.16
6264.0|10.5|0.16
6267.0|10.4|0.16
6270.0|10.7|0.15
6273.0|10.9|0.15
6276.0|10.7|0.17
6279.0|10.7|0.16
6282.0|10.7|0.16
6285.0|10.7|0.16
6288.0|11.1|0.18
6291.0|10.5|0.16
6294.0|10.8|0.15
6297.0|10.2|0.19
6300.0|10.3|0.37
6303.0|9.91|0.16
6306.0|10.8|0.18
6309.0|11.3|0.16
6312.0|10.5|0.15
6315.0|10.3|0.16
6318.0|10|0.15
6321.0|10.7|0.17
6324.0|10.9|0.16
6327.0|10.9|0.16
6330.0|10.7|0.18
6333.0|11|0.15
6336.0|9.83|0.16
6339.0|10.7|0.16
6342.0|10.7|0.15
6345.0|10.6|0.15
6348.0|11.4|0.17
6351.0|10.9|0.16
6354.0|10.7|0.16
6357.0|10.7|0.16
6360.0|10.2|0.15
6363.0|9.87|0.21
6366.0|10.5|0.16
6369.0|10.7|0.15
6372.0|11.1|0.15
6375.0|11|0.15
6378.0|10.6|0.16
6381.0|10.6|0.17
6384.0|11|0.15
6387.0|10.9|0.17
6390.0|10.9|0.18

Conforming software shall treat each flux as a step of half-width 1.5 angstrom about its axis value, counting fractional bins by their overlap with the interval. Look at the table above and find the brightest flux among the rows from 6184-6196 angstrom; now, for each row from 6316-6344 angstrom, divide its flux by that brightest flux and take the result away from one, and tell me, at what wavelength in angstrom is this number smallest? 6333.0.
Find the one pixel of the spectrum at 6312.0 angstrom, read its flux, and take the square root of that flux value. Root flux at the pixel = 3.24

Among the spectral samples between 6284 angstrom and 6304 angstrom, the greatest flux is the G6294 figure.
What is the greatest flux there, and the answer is 11.1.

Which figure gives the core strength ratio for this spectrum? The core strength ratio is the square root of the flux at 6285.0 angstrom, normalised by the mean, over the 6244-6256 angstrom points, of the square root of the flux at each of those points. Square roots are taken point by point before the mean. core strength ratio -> 1.03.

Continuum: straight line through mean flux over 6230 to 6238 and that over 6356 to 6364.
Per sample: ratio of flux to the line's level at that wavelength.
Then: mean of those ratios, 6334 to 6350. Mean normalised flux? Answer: 1.04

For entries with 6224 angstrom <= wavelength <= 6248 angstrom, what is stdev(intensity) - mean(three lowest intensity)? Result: -9.2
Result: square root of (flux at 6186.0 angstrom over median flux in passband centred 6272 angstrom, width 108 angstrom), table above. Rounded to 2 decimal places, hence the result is 1.01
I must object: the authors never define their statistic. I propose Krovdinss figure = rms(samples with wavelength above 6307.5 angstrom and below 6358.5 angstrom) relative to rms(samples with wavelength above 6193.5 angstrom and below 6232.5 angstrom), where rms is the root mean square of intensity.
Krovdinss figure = 1.01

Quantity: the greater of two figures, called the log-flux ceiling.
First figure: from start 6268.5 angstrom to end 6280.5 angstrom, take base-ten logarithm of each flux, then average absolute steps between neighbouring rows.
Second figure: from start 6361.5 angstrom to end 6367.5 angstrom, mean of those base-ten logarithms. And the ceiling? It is 1.01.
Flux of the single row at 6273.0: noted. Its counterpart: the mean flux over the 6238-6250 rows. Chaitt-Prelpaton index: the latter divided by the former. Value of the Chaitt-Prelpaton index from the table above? 0.93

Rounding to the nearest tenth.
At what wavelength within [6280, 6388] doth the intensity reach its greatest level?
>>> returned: 6348.0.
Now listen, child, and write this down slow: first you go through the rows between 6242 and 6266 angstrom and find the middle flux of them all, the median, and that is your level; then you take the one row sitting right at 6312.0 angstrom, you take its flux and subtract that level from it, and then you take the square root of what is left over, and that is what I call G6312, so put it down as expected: 0.77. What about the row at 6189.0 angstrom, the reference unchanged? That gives 0.89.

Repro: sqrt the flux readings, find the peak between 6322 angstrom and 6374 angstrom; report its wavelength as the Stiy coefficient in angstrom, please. 6348.0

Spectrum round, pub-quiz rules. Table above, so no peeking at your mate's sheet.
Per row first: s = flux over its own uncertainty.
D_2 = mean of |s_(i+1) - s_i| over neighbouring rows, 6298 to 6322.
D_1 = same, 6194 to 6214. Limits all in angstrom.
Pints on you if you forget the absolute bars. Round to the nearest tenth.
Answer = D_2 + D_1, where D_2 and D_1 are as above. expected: 12.1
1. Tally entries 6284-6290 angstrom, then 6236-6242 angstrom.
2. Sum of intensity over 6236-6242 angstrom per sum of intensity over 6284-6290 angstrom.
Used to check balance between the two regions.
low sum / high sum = 0.95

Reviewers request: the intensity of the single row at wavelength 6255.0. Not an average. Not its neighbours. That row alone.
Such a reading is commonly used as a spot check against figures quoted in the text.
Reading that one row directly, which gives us 9.88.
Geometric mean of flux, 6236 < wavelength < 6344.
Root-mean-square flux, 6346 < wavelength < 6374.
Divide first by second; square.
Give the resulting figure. 0.95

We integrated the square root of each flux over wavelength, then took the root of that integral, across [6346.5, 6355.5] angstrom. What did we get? 5.5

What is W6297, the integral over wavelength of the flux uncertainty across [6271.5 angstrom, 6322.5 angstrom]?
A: 8.9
